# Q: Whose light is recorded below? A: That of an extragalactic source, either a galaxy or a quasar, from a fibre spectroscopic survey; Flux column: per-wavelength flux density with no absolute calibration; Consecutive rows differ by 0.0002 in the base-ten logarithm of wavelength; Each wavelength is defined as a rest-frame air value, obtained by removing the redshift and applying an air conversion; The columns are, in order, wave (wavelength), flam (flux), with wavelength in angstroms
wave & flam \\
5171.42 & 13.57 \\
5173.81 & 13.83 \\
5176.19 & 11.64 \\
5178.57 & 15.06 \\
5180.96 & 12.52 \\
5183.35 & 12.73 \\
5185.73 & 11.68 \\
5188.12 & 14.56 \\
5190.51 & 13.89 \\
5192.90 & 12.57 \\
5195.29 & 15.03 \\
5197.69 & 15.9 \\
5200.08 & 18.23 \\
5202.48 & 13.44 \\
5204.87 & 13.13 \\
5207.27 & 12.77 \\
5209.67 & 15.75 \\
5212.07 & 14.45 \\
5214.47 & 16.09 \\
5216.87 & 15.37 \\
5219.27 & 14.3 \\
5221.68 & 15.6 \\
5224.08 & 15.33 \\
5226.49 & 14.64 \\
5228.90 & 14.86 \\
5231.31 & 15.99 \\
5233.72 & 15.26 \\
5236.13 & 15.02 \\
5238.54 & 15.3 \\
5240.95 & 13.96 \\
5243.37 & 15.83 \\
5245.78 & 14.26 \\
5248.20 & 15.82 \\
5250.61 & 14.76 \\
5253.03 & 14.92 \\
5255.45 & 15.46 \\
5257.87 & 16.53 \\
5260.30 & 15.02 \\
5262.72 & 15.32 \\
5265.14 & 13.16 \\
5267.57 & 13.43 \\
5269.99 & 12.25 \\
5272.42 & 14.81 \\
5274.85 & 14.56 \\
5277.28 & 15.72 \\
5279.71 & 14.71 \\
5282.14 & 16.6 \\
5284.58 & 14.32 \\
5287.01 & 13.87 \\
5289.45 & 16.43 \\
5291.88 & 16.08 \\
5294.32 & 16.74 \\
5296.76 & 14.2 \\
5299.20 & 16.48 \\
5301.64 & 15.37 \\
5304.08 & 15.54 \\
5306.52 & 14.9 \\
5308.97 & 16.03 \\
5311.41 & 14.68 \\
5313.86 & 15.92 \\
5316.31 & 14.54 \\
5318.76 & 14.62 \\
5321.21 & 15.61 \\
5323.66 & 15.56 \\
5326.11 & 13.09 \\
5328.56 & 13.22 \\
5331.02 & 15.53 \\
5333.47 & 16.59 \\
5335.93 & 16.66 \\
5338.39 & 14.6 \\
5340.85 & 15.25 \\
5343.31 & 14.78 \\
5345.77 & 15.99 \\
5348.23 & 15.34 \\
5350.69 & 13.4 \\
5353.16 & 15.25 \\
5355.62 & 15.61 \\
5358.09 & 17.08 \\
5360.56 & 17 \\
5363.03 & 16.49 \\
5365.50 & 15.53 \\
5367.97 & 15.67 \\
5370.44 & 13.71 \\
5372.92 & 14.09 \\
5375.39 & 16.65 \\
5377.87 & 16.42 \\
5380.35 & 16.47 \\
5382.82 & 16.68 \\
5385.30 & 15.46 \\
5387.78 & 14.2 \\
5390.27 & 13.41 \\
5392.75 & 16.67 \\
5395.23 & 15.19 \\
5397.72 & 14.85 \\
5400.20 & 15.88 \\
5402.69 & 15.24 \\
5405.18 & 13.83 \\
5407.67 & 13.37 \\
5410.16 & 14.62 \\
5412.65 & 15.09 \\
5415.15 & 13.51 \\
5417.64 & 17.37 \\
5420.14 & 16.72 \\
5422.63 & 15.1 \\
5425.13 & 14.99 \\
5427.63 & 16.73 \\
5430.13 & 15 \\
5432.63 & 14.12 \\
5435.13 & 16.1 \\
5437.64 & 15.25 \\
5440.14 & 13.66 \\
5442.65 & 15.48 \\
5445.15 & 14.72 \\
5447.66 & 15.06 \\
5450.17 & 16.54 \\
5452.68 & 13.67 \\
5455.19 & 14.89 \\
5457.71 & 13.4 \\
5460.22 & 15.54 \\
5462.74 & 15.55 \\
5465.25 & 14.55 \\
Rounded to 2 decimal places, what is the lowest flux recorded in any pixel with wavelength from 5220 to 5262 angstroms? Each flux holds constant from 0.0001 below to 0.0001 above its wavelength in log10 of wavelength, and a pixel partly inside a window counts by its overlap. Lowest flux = 13.96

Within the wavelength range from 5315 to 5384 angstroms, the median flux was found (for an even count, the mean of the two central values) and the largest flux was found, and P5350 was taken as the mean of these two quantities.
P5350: 16.3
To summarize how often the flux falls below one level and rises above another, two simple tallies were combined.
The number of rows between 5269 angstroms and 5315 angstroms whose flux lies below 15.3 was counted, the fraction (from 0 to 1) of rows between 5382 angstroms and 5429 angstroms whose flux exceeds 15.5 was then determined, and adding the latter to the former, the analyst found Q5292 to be 9.3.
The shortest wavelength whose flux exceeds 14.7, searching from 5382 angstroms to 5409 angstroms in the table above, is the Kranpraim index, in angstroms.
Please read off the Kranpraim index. 5382.82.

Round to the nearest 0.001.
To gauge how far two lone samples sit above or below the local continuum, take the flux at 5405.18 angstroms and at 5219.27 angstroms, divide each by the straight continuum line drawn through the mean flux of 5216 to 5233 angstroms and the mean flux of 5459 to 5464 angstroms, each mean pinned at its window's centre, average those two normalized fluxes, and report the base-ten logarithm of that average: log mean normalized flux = -0.036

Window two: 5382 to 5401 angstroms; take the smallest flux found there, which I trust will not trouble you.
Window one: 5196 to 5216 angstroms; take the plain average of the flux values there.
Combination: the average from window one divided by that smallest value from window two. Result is 1.12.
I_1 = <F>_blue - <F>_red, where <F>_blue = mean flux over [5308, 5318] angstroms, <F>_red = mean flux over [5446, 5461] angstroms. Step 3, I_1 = 0.4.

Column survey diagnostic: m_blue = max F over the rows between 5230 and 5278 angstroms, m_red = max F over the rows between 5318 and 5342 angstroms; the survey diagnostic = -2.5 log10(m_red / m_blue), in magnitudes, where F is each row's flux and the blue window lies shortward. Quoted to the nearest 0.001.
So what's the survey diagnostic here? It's -0.009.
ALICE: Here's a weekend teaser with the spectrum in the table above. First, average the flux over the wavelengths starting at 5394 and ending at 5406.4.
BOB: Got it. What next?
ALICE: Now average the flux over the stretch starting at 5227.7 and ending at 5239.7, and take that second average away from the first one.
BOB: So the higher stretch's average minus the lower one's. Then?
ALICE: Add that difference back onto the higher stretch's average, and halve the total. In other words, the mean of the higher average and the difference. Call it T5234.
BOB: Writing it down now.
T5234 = 7.4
